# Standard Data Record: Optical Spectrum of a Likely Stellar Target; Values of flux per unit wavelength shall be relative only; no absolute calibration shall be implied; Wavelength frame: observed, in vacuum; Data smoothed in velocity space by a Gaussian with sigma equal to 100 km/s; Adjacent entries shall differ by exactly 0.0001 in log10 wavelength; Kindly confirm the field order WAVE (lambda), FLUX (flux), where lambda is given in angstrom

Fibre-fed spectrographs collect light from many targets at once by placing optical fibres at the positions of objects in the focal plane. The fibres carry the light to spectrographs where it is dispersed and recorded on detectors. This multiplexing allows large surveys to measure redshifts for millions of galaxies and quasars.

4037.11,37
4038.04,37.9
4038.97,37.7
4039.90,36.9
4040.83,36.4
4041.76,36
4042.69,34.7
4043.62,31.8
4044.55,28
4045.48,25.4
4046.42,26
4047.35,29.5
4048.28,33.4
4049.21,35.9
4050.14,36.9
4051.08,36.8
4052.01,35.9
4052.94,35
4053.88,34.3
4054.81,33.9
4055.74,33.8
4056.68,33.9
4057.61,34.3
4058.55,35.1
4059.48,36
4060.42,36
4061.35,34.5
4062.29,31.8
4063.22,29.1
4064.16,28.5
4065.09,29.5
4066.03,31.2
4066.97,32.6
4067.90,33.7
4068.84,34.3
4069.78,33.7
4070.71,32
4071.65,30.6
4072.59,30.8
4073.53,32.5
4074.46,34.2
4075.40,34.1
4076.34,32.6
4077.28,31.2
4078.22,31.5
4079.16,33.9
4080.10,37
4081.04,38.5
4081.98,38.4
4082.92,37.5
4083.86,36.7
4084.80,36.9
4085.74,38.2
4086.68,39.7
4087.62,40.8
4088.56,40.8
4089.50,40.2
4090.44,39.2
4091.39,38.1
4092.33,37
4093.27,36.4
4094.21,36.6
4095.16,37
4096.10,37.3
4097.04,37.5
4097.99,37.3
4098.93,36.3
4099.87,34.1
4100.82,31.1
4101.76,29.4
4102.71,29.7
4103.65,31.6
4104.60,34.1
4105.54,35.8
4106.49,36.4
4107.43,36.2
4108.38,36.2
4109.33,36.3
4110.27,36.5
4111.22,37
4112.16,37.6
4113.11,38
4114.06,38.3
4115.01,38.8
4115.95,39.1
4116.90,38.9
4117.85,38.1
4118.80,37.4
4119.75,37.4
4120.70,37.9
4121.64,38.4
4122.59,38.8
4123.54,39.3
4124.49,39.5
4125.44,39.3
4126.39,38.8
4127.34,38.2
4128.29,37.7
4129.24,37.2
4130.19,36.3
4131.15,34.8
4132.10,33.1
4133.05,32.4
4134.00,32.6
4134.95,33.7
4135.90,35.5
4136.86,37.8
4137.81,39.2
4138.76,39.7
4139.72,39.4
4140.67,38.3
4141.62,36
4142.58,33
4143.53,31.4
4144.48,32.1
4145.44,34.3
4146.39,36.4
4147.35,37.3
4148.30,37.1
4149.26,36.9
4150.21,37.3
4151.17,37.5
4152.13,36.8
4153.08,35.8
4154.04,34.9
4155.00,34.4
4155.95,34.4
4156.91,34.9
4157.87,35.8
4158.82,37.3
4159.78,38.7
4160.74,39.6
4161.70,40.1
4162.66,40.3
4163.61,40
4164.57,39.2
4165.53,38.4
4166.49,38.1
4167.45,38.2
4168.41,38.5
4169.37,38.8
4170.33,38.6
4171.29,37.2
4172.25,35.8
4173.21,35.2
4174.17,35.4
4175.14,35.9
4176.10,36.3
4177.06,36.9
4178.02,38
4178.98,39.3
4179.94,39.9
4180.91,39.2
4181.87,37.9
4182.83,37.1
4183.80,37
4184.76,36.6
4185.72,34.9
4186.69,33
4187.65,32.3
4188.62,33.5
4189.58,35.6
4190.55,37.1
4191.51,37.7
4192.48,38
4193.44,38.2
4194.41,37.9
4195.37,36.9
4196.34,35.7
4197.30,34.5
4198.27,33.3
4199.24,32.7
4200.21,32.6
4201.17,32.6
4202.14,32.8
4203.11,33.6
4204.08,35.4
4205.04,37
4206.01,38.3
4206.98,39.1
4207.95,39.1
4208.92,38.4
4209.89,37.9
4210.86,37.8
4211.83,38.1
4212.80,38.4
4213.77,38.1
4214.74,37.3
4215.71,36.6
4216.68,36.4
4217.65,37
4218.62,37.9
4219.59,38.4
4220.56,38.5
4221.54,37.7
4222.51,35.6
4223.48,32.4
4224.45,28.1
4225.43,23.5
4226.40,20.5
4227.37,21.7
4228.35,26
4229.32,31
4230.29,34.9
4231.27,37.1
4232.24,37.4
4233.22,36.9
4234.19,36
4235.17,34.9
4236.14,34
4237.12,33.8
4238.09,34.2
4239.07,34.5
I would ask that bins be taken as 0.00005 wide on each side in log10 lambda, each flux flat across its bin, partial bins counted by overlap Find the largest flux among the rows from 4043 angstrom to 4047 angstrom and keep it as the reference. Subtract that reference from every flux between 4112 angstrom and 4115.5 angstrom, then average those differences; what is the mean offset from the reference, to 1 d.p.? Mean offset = 6.4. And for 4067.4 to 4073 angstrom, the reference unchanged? 0.7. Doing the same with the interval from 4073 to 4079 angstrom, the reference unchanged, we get 0.9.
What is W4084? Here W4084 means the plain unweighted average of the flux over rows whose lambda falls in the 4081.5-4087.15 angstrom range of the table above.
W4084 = 37.9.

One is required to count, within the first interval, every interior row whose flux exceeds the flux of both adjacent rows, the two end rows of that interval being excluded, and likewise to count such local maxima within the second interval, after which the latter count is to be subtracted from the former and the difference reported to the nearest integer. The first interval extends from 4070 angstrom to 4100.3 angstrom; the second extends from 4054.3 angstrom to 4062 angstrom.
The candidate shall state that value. 3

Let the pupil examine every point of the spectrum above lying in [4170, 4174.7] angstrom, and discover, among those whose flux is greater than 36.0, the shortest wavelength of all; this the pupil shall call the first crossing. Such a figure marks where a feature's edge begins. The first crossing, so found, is 4170.33 angstrom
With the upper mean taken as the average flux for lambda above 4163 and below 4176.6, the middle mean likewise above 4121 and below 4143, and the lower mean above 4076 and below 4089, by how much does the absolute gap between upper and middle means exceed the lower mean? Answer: -36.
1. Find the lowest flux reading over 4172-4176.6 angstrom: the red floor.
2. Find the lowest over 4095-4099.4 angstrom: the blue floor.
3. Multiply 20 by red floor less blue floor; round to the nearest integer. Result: -22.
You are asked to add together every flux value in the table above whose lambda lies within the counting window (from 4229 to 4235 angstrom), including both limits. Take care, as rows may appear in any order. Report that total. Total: 213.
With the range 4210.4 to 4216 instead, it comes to 226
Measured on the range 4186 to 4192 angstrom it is 209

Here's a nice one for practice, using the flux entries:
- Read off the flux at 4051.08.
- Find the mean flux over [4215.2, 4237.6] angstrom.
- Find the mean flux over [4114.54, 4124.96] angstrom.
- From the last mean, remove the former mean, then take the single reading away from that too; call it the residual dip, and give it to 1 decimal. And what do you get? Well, -31.6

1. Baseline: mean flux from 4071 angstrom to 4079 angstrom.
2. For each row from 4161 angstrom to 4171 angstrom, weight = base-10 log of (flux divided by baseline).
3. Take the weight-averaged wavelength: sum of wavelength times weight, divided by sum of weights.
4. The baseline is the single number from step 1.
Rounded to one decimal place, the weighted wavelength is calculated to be 4165.8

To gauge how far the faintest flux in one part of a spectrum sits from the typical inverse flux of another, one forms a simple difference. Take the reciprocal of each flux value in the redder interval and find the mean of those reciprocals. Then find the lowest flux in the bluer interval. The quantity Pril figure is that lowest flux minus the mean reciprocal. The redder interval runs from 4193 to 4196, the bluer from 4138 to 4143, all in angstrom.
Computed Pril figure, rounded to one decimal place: 33.0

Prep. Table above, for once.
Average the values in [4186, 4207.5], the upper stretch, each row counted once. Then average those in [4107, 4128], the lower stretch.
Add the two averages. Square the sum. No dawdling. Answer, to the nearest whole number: 5381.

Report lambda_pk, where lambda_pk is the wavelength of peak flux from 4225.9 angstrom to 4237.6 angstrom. 4232.24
